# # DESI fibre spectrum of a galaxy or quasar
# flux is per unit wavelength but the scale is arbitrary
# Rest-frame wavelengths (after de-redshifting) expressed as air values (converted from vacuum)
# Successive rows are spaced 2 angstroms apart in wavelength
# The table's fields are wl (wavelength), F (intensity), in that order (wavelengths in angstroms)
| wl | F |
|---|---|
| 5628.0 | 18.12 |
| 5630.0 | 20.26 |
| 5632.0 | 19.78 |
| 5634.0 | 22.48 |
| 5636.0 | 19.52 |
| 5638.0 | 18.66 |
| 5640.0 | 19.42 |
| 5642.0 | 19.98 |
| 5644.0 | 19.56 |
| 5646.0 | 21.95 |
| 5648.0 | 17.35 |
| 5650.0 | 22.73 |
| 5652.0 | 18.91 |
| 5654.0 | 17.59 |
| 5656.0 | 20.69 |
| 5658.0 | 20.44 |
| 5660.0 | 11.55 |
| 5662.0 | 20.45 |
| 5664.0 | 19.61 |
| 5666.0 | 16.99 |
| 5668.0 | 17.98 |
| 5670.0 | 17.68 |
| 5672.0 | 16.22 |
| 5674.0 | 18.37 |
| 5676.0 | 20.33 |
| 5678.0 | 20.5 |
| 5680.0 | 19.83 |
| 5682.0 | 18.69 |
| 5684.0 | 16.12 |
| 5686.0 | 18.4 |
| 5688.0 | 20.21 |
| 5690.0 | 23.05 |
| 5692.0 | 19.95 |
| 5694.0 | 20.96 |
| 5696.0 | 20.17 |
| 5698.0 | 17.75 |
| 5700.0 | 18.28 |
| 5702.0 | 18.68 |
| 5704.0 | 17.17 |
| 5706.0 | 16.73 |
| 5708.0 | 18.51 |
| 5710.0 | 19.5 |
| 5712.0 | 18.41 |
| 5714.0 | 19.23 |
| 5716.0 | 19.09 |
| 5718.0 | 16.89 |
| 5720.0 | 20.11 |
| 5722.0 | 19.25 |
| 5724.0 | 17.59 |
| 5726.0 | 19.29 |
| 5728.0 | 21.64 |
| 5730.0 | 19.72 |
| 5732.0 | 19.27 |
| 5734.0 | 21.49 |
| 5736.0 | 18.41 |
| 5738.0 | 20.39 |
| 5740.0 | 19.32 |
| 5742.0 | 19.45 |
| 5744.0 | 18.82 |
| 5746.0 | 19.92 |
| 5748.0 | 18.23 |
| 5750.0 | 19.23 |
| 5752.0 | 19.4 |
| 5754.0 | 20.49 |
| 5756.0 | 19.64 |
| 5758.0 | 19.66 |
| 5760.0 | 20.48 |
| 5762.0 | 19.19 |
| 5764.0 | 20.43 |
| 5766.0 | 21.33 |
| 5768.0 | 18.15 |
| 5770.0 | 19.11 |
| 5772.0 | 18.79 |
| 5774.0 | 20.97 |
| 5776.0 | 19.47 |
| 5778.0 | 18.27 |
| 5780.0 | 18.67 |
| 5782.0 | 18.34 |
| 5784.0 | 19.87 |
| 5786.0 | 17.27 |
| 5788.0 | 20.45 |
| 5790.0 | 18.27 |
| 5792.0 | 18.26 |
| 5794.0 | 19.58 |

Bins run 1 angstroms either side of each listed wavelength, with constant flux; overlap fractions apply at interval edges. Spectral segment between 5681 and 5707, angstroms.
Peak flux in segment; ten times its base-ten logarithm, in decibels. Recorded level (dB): 13.63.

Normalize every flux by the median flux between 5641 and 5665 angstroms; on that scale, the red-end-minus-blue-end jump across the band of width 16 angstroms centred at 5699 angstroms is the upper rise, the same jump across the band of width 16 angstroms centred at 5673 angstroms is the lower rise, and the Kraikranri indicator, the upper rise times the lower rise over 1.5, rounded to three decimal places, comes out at -0.016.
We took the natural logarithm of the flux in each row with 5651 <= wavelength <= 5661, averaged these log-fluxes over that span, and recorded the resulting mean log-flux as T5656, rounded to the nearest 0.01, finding 2.86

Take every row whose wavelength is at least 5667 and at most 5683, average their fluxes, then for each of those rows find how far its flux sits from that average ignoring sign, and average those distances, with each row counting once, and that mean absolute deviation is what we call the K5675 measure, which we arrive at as 1.1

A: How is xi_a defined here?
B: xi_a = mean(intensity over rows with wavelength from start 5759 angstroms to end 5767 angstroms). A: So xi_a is 20.4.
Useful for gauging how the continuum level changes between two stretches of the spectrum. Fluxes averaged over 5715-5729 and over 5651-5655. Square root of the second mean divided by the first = 0.98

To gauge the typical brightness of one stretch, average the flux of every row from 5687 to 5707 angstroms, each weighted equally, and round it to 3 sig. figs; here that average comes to 19.3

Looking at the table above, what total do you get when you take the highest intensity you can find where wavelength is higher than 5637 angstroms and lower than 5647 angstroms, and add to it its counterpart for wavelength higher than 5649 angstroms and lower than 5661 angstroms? 44.7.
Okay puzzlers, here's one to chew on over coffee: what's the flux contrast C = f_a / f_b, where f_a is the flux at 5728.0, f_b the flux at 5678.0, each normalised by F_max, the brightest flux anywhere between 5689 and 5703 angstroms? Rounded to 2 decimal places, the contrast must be 1.06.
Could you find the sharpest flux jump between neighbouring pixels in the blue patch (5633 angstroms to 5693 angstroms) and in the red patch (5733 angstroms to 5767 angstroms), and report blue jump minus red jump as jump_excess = 5.8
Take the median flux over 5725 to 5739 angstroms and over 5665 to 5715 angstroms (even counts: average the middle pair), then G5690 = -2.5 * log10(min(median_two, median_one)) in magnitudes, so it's -3.17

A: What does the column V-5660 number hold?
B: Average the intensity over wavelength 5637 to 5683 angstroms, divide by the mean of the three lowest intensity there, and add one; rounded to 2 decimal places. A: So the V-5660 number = 2.27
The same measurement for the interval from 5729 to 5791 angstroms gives 2.09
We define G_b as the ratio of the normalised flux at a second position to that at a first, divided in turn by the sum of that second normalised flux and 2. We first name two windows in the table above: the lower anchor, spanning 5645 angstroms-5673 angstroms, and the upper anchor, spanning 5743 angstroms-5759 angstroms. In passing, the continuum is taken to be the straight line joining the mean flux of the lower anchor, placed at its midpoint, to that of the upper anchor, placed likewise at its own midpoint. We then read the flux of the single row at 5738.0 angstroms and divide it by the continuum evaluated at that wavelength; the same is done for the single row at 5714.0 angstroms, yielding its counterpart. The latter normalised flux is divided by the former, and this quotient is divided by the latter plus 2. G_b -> 0.32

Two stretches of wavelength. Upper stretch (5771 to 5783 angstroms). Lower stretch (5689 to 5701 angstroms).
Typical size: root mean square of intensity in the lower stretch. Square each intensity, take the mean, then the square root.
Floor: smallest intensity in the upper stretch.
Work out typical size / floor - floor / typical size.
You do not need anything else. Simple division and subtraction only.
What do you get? 0.19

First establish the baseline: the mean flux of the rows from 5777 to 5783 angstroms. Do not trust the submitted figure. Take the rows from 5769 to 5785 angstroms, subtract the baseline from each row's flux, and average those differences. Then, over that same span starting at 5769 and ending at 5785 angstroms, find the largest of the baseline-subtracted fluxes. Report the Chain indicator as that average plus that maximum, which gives 3.3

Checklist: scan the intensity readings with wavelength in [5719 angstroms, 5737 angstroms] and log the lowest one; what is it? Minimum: 17.59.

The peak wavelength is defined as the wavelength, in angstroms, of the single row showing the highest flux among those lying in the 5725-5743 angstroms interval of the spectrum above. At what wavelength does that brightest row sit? 5728.0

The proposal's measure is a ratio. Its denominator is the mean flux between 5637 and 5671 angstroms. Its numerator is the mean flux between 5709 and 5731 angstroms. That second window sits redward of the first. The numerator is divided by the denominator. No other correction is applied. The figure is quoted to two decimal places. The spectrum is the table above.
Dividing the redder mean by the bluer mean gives 1.01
